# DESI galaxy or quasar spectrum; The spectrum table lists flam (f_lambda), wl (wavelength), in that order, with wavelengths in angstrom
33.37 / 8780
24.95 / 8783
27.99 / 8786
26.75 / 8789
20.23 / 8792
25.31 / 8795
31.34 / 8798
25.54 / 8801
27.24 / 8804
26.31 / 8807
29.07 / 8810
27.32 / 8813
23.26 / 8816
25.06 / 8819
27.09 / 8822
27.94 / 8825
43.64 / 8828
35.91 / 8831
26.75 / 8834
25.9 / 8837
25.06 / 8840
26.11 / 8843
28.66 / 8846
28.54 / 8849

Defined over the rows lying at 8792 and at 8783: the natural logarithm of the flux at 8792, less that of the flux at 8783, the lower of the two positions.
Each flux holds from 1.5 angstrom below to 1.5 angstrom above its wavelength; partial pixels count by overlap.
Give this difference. -0.2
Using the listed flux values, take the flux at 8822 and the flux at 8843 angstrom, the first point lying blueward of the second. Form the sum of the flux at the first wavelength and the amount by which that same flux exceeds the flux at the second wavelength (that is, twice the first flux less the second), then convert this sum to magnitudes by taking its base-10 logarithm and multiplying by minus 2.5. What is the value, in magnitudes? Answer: -3.6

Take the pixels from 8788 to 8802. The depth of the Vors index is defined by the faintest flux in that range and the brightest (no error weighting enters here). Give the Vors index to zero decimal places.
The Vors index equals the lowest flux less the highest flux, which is -11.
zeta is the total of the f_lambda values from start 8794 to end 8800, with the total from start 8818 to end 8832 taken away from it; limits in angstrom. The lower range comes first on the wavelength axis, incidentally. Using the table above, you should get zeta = -103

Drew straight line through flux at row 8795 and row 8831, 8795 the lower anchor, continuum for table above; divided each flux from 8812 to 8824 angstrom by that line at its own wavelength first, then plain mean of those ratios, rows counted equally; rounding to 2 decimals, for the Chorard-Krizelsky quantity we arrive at 0.80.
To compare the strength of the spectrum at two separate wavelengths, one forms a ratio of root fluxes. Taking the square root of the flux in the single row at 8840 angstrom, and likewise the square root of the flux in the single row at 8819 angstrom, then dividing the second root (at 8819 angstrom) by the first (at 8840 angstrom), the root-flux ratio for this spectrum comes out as 1.00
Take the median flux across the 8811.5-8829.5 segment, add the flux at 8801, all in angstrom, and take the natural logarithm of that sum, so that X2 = 3.97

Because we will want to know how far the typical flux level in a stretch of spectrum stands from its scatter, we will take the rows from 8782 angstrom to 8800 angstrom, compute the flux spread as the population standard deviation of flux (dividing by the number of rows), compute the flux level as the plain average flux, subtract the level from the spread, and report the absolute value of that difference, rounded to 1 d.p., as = 22.7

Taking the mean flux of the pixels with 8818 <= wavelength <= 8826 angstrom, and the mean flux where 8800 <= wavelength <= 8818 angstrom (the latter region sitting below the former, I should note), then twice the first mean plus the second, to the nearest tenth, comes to 79.9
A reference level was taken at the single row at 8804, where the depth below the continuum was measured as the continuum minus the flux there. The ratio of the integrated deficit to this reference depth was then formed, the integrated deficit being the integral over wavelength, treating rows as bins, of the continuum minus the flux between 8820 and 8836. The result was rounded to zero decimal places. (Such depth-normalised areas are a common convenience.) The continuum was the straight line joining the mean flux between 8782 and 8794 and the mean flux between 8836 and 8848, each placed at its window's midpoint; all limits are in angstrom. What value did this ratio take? 51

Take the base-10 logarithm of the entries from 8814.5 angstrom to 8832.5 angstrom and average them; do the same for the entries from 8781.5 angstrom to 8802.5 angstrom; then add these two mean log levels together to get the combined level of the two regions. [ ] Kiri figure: 2.89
